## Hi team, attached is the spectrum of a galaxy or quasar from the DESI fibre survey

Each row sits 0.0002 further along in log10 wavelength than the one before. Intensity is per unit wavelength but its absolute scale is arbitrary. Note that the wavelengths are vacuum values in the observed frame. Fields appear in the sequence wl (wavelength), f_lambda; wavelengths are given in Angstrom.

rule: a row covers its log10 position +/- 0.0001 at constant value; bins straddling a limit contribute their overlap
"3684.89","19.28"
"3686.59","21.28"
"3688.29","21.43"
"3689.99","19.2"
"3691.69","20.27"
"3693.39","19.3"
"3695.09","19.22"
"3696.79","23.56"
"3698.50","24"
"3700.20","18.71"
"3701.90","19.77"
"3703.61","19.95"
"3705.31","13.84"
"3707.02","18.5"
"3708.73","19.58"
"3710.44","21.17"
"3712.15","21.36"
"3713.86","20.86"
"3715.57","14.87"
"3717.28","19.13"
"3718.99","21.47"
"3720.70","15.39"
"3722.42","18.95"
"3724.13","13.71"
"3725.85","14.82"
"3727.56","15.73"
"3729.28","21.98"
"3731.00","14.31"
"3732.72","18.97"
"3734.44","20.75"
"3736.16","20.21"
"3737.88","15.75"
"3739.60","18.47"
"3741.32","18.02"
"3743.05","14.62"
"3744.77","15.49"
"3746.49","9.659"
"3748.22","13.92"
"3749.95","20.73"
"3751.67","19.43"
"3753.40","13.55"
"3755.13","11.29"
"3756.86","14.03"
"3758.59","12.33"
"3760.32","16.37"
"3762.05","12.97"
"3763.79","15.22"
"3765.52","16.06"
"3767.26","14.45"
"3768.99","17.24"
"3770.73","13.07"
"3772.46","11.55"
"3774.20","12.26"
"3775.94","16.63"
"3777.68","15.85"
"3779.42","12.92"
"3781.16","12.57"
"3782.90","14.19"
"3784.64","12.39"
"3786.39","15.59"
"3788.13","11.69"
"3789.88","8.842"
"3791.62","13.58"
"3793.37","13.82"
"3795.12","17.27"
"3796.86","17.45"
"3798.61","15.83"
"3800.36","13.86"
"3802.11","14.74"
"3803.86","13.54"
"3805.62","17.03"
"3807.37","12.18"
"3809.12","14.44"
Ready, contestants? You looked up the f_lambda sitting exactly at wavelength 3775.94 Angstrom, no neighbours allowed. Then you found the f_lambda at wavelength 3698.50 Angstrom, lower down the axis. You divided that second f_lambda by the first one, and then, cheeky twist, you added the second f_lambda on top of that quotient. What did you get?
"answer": 25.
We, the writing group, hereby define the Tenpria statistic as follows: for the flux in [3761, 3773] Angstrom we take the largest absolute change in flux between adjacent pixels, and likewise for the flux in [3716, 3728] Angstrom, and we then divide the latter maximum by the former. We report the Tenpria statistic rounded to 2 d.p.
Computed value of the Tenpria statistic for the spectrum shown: 1.46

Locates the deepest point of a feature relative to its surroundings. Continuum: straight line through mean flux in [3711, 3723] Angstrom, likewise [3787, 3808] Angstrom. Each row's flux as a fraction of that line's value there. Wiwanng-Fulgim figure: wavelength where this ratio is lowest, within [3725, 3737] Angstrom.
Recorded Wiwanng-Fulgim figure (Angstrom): 3731.00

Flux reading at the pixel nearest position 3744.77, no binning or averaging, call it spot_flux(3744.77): 15.49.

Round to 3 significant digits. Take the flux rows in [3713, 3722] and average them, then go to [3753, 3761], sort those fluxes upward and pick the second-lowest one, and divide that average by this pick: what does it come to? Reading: 1.49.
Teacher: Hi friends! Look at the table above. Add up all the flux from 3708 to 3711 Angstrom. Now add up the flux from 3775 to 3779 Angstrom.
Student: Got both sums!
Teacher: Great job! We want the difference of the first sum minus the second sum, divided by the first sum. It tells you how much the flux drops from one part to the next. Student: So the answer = 0.20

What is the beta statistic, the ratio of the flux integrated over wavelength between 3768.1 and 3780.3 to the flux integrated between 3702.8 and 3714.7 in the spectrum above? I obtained 0.75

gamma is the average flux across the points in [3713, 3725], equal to 17.8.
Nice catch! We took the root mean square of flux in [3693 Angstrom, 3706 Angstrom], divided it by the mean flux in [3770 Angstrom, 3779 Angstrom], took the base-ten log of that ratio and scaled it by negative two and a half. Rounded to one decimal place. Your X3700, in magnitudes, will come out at -0.4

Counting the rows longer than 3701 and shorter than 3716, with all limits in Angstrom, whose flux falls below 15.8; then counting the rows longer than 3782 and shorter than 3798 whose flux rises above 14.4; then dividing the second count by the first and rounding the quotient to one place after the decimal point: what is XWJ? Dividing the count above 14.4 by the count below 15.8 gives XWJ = 1.5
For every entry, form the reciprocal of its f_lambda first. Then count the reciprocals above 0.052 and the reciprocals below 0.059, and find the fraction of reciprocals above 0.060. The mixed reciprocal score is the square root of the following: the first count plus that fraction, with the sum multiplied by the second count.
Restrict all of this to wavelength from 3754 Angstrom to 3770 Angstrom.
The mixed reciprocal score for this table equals 3.14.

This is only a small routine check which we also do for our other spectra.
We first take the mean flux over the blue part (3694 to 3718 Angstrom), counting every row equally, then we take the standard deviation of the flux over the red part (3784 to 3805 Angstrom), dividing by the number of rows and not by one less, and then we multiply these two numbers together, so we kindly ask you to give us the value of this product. 45.3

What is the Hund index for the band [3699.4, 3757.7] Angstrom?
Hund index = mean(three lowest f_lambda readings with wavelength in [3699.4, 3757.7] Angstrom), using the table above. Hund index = 11.5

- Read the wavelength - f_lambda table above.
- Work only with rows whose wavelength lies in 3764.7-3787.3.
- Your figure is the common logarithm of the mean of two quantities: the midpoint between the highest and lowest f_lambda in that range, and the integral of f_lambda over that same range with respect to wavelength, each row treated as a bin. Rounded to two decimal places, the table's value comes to 2.22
